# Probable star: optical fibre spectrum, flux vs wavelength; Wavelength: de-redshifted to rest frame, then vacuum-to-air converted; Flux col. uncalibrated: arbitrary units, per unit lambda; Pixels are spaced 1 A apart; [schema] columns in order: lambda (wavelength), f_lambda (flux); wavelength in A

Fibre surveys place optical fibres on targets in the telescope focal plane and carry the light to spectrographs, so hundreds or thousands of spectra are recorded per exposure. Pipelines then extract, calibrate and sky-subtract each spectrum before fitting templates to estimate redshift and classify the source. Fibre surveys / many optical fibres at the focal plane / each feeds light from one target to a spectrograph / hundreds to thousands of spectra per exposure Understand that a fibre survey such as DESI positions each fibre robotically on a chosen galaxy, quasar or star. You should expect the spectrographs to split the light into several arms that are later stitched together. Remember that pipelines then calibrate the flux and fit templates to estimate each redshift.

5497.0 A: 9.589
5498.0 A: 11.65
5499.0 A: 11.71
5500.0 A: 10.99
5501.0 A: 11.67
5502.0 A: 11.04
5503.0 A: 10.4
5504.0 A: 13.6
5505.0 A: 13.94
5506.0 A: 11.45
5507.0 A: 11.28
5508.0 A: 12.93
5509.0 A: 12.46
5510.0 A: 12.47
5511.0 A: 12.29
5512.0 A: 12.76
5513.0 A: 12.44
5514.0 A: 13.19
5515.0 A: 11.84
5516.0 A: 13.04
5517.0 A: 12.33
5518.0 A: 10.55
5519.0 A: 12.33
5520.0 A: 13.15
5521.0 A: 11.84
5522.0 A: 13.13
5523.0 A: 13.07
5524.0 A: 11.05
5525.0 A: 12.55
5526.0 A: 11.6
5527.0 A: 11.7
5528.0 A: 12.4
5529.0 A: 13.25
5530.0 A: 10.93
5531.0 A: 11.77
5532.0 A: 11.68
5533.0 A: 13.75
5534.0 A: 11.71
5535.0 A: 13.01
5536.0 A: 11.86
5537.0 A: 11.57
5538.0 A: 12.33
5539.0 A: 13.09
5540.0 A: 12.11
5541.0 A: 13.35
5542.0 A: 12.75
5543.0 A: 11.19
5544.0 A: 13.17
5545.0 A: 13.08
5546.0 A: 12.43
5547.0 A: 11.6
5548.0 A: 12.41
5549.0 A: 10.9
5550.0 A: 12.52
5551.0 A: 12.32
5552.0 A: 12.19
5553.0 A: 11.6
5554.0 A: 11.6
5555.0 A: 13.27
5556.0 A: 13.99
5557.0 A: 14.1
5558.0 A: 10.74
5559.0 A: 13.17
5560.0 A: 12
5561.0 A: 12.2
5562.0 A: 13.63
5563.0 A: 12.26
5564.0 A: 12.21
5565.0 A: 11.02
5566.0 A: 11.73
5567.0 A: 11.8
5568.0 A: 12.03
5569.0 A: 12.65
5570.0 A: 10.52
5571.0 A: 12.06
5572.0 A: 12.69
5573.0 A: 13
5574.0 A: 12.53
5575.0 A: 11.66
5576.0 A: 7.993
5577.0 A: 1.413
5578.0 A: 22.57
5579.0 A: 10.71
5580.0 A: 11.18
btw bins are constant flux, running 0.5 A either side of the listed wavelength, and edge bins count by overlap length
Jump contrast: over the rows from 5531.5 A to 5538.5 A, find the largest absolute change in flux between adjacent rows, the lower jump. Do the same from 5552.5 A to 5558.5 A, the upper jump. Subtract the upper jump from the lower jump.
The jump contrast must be -1.3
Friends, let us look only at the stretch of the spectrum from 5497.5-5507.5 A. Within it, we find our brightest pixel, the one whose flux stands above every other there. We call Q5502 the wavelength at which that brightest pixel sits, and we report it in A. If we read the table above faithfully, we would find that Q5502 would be 5505.0 A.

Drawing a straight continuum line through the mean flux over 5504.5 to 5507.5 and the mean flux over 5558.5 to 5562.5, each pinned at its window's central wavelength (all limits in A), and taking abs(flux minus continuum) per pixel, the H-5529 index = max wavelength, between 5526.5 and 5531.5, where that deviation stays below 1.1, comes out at 5531.0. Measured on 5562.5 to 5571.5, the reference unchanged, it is 5571.0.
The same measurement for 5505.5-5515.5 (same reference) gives 5515.0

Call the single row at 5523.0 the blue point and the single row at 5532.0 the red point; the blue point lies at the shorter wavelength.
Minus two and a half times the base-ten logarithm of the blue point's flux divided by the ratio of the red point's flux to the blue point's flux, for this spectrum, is -2.9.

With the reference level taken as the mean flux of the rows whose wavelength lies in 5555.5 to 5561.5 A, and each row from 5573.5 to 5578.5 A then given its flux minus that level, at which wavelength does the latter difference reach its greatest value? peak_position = 5578.0 A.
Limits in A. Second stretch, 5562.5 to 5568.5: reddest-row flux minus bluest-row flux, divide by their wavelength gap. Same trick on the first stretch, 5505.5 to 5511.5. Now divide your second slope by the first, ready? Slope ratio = -0.3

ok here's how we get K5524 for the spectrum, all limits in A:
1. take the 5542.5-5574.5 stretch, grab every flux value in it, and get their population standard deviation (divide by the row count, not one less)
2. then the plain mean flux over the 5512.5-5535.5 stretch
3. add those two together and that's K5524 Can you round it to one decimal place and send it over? 13.1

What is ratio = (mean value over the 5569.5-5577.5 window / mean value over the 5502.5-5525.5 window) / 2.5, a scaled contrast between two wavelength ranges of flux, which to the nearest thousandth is 0.331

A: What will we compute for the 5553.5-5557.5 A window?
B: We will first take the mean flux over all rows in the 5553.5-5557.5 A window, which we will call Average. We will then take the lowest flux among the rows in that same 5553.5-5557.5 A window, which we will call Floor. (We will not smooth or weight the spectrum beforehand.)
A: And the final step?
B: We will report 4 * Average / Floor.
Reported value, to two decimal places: 4.57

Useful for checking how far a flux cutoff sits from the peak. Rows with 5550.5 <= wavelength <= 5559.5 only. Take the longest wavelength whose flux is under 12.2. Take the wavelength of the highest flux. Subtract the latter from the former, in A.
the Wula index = 1 A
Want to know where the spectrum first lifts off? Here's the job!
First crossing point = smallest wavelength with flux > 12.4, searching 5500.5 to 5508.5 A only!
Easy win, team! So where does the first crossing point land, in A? 5504.0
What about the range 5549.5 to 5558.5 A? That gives 5550.0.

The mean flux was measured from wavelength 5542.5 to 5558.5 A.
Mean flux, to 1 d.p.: 12.3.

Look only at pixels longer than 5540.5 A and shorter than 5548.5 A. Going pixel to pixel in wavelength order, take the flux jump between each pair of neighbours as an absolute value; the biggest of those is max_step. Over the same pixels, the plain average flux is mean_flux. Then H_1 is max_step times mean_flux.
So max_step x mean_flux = 25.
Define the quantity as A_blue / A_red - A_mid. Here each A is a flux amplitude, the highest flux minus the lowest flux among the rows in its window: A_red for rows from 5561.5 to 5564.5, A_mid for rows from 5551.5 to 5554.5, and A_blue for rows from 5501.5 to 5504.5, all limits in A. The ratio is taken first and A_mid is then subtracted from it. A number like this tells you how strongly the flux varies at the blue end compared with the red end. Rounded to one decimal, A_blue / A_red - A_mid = 1.7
